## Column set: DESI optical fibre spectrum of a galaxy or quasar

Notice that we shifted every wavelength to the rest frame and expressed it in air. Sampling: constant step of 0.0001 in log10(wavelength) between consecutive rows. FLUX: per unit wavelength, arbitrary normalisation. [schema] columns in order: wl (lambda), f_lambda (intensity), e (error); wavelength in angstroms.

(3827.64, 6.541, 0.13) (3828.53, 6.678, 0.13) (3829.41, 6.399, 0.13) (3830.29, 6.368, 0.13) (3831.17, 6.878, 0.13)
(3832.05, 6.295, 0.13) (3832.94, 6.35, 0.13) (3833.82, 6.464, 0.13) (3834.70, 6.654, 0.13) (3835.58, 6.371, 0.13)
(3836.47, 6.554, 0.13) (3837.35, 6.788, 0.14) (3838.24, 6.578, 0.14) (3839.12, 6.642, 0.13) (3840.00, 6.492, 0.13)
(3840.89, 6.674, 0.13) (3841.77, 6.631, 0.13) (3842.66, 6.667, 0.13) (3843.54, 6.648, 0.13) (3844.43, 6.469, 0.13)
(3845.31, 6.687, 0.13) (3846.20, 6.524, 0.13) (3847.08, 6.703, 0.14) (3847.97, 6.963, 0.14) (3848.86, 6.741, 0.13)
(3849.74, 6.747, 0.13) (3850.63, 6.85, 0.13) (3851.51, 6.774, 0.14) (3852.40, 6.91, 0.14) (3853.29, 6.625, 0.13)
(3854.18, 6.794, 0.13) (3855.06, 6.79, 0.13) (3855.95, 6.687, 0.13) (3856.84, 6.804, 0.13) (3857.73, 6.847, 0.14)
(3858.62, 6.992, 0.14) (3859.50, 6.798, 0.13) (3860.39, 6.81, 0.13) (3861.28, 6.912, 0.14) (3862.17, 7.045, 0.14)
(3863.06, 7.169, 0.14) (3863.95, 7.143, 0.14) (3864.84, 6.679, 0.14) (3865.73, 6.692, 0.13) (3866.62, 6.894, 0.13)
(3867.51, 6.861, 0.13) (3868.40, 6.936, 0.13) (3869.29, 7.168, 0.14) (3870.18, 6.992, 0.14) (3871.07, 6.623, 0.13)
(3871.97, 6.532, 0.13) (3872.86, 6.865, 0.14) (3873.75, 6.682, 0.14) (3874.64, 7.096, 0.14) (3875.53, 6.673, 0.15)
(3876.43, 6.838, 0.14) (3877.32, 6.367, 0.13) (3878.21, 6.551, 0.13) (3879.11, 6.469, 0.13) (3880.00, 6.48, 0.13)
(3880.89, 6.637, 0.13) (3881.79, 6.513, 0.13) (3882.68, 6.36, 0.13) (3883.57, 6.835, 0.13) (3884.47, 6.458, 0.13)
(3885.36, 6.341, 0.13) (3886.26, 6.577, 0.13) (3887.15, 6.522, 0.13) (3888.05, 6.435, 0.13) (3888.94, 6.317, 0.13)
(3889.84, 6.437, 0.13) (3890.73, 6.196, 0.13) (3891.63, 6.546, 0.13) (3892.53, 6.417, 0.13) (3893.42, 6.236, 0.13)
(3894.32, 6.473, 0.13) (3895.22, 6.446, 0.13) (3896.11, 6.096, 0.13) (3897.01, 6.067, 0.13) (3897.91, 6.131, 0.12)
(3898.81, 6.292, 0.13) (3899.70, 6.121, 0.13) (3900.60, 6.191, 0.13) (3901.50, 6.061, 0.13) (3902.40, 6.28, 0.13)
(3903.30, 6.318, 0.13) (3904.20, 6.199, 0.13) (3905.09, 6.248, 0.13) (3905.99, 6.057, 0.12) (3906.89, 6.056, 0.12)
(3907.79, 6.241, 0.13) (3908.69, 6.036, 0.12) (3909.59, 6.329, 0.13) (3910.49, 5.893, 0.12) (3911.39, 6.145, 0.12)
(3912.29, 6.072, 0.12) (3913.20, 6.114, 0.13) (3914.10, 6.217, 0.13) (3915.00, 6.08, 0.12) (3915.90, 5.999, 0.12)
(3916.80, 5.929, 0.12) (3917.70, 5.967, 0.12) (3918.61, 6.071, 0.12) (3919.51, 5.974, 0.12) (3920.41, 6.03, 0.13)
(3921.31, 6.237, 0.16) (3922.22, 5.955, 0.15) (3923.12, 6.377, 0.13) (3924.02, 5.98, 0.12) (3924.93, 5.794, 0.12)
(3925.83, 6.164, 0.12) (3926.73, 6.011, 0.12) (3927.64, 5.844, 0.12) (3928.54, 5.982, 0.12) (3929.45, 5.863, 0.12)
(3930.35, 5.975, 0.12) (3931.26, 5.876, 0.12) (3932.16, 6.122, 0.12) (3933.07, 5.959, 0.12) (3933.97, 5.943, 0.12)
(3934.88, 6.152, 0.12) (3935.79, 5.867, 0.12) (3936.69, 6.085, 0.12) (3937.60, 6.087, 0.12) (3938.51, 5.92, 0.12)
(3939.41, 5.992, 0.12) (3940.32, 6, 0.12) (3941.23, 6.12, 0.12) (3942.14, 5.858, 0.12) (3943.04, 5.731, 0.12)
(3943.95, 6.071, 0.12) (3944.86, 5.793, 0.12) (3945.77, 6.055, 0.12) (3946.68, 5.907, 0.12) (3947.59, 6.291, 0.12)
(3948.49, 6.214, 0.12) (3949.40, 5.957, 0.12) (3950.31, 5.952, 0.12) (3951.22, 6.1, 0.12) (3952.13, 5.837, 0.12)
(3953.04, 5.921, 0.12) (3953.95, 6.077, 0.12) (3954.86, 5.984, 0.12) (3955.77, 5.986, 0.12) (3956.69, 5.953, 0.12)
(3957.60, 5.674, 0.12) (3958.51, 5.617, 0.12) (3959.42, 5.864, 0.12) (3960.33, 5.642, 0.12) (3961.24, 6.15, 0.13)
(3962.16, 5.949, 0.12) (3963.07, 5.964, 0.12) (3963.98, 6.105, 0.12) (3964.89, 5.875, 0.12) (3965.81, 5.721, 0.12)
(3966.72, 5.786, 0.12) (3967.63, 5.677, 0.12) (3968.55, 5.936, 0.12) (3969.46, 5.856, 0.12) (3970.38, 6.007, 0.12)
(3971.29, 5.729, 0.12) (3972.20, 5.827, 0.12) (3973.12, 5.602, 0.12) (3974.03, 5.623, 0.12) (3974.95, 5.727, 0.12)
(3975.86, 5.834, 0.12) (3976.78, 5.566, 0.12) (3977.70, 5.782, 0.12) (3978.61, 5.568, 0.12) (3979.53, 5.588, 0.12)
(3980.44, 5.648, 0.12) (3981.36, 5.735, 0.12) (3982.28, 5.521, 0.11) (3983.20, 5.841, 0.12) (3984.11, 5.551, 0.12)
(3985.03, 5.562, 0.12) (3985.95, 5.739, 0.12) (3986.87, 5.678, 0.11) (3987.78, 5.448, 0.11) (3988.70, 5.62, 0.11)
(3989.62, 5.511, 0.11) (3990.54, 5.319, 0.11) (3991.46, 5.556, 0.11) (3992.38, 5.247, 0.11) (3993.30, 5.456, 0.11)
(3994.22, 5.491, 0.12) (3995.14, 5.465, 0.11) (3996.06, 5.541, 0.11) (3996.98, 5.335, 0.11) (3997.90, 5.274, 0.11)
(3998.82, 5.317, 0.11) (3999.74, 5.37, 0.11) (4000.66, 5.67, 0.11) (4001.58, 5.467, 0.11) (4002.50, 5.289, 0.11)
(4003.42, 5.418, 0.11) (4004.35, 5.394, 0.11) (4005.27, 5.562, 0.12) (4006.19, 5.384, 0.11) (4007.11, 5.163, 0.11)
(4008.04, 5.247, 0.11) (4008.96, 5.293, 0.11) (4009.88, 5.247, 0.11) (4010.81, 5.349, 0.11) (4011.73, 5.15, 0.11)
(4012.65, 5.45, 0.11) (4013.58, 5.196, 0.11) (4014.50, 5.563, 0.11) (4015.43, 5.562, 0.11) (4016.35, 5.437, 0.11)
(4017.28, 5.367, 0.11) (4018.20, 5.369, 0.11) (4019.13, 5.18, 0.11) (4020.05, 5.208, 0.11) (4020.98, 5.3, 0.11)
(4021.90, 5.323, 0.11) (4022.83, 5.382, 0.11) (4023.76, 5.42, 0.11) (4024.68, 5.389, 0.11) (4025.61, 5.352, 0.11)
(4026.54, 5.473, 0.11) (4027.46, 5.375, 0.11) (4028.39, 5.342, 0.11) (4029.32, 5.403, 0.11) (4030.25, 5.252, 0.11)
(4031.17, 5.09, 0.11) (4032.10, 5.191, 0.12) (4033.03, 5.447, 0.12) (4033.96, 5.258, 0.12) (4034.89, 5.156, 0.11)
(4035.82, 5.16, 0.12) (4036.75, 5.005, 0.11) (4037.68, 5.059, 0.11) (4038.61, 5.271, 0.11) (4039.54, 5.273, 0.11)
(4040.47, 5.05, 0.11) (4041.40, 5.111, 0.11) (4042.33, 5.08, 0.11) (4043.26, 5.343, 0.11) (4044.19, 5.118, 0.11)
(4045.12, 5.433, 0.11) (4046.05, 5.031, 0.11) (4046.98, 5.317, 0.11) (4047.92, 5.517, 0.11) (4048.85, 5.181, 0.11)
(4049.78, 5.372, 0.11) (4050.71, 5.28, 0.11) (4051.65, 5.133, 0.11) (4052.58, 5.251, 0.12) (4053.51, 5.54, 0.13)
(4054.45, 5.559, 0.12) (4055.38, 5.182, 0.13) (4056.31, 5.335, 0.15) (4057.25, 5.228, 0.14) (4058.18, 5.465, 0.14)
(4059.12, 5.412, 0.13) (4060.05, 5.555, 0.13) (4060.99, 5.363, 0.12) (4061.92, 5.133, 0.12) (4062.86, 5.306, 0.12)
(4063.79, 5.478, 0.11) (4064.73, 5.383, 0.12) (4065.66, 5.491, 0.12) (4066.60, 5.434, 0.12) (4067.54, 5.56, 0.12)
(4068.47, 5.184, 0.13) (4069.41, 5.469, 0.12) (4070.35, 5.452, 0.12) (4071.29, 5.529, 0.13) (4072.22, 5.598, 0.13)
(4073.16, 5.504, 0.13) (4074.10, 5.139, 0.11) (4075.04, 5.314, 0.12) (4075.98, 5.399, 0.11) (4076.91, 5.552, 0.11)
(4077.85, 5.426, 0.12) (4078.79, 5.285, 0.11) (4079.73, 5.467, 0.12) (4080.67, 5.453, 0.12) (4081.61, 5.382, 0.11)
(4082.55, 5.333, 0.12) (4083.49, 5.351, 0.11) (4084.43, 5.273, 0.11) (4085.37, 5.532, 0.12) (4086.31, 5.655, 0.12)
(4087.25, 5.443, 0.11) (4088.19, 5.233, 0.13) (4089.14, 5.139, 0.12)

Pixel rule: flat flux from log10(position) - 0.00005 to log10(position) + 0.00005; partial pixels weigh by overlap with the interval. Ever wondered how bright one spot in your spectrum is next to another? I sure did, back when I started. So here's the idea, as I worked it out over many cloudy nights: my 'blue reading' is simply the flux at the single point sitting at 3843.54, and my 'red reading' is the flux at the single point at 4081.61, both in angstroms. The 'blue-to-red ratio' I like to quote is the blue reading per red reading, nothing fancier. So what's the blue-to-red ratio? 1.24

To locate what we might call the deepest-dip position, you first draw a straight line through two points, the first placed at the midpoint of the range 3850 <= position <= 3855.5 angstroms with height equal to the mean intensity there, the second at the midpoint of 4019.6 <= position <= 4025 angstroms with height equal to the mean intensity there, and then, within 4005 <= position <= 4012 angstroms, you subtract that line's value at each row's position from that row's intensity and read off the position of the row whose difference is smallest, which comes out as 4007.11 angstroms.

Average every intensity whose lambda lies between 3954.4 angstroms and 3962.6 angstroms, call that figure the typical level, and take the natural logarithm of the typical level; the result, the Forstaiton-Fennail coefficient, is 1.77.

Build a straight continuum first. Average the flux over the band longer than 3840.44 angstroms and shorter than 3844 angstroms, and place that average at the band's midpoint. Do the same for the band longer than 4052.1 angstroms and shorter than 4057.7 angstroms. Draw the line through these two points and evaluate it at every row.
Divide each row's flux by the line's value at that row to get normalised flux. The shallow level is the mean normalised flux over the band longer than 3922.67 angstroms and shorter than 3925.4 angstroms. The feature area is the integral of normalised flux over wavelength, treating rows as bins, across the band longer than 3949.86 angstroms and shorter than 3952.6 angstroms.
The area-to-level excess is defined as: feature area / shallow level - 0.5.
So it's 2.27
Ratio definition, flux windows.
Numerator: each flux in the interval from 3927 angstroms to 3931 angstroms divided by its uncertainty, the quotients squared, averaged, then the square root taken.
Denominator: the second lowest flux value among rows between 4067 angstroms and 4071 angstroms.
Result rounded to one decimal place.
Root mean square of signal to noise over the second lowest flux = 9.0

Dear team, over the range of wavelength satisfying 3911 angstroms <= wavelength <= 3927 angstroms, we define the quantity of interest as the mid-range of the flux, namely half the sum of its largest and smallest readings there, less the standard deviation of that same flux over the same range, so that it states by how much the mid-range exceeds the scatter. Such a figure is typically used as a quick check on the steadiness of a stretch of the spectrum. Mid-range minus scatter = 6.0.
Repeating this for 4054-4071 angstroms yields 5.2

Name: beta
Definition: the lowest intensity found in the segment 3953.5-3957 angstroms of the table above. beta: 5.953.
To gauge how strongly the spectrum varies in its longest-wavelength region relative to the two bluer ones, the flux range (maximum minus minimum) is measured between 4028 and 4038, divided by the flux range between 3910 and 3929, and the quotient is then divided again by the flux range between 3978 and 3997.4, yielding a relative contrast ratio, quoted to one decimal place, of 1.3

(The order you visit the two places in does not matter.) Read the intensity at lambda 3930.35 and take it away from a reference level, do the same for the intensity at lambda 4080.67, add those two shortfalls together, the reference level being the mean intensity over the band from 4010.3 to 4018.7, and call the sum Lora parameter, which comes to -0.7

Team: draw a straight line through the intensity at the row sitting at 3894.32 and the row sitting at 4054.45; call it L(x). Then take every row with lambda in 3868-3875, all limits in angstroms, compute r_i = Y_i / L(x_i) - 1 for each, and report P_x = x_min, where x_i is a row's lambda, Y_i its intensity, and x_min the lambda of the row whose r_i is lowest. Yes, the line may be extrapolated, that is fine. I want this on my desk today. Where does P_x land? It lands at 3871.97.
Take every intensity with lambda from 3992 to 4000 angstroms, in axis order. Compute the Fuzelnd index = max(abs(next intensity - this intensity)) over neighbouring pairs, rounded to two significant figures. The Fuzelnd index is 0.21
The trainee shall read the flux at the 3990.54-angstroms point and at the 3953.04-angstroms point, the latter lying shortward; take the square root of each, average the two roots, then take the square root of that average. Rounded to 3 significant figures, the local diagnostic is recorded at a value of 1.54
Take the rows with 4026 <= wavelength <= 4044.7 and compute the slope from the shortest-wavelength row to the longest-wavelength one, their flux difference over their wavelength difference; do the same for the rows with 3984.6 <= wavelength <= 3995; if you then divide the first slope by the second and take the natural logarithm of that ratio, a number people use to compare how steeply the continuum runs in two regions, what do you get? 1.0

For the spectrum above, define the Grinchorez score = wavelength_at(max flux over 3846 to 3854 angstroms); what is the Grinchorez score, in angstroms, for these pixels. 3847.97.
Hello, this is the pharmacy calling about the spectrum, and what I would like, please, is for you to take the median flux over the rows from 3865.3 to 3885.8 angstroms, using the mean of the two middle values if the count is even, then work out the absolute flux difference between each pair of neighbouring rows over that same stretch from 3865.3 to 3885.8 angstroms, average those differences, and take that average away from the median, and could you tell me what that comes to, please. 6.5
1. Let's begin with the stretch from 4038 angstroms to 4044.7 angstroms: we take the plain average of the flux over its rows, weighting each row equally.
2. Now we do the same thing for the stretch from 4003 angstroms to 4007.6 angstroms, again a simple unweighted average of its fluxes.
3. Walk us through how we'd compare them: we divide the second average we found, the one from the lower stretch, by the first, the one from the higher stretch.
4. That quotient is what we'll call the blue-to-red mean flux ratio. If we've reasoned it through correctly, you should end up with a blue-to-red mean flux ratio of 1.04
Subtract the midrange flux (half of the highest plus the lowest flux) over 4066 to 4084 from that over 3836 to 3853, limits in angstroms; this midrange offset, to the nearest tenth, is 1.3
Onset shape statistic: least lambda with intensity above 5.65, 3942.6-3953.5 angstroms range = 3943.04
